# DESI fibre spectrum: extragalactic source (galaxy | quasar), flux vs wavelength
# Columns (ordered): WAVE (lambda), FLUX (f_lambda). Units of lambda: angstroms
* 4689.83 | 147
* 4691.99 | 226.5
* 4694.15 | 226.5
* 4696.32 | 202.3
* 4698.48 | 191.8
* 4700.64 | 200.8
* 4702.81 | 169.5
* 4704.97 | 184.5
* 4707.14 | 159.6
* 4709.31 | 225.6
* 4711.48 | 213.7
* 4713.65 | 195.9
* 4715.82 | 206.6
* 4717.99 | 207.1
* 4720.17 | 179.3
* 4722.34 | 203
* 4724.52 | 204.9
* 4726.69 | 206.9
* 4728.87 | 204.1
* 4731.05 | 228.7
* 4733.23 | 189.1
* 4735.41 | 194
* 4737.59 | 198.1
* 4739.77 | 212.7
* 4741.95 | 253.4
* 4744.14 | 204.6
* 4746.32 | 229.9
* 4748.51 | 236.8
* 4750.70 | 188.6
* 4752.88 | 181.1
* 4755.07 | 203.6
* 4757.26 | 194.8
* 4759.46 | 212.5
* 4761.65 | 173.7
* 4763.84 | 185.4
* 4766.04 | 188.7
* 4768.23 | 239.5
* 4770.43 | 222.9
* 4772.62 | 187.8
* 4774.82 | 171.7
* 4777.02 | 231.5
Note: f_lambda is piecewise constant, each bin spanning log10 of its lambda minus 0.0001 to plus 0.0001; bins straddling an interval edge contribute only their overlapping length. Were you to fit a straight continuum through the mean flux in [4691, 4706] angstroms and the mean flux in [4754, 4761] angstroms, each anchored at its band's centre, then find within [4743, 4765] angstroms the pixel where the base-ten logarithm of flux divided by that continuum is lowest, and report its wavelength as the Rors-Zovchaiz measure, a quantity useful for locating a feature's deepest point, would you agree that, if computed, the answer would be 4761.65 angstroms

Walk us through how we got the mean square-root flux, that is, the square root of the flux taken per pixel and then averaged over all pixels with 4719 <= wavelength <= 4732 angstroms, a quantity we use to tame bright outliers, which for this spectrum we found 14.3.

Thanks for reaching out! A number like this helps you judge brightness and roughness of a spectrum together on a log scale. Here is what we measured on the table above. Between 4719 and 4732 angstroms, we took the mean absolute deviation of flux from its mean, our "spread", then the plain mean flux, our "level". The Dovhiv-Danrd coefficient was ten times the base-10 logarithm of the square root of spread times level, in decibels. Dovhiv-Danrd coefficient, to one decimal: 16.3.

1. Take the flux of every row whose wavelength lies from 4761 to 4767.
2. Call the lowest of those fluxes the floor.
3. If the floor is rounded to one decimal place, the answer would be 173.7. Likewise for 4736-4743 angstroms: 198.1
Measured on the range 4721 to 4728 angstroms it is 203.0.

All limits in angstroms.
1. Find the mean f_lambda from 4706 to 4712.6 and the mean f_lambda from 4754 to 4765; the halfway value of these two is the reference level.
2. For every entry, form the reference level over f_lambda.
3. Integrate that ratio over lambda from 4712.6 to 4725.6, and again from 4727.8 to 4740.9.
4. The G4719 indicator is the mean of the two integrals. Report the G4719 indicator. 13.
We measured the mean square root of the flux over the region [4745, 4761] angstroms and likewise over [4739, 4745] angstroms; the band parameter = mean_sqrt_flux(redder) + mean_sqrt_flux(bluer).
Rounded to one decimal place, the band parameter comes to 29.3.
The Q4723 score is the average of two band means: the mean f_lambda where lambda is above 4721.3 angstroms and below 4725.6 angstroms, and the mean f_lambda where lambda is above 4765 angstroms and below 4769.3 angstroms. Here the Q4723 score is 209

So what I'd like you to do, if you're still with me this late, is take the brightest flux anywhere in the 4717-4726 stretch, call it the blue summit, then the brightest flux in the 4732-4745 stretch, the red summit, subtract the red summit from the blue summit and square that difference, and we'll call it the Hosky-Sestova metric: 2144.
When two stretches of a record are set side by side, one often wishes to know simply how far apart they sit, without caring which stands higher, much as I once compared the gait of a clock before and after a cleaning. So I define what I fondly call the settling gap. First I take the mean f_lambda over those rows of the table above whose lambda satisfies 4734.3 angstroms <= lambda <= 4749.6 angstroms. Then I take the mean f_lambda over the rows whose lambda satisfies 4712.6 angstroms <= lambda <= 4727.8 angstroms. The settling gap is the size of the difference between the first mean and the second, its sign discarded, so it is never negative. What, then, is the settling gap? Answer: 18.0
